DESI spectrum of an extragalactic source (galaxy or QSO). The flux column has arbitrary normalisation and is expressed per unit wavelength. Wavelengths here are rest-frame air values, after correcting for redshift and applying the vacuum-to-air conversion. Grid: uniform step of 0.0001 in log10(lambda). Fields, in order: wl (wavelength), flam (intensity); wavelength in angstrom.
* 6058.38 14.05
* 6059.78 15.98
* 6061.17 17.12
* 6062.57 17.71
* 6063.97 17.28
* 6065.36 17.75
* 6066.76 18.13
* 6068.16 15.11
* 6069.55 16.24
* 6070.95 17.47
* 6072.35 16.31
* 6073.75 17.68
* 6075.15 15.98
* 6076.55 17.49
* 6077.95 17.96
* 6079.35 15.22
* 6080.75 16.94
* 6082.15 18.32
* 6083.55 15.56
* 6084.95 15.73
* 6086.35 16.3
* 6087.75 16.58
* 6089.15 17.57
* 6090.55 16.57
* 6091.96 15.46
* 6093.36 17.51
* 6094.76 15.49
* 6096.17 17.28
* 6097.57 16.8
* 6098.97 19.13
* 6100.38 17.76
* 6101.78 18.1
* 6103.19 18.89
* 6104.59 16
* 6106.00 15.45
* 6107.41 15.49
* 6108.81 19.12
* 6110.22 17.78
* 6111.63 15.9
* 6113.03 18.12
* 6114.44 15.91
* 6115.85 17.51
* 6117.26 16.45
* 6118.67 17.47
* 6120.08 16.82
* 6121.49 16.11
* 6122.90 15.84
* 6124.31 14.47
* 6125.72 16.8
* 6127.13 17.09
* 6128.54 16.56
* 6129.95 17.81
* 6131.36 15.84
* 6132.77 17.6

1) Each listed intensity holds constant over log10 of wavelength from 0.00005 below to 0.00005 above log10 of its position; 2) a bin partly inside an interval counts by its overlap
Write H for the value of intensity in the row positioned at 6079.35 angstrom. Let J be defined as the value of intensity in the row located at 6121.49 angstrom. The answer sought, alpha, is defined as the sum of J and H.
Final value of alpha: 31.3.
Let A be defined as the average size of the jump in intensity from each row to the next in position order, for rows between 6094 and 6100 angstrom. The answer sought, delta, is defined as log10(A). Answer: 0.186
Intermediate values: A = 1.53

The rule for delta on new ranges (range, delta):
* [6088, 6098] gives 0.149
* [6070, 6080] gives 0.174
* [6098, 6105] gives 0.130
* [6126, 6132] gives 0.097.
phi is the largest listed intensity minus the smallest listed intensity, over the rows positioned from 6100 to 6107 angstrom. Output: 3.4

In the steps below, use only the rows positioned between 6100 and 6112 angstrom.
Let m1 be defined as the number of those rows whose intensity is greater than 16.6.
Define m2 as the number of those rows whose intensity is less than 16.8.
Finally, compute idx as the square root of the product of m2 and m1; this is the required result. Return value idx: 4.5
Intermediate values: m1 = 5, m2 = 4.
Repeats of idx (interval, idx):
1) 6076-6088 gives 4.5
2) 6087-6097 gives 3.5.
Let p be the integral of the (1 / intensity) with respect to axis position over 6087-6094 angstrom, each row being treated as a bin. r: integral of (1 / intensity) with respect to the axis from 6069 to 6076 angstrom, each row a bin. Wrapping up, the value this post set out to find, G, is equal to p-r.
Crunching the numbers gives 0.002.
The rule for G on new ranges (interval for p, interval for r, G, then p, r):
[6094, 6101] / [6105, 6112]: -0.014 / 0.407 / 0.420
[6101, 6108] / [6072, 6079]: 0.007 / 0.419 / 0.412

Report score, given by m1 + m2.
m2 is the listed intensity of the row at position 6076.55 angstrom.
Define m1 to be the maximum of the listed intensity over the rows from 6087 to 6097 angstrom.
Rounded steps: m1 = 17.57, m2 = 17.49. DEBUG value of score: 35.1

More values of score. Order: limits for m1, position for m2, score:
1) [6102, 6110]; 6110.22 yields 36.9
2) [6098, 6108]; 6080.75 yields 36.1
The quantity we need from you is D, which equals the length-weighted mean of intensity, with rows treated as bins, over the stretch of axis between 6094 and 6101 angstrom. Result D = 17.3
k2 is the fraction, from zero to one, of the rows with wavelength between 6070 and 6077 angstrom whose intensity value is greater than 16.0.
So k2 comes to 0.800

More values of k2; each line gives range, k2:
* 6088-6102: 0.800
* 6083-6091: 0.667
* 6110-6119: 0.714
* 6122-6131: 0.667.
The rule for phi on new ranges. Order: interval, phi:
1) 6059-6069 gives 3.0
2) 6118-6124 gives 1.6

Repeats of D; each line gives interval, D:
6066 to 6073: 16.7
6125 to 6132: 16.8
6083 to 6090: 16.4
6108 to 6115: 17.4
